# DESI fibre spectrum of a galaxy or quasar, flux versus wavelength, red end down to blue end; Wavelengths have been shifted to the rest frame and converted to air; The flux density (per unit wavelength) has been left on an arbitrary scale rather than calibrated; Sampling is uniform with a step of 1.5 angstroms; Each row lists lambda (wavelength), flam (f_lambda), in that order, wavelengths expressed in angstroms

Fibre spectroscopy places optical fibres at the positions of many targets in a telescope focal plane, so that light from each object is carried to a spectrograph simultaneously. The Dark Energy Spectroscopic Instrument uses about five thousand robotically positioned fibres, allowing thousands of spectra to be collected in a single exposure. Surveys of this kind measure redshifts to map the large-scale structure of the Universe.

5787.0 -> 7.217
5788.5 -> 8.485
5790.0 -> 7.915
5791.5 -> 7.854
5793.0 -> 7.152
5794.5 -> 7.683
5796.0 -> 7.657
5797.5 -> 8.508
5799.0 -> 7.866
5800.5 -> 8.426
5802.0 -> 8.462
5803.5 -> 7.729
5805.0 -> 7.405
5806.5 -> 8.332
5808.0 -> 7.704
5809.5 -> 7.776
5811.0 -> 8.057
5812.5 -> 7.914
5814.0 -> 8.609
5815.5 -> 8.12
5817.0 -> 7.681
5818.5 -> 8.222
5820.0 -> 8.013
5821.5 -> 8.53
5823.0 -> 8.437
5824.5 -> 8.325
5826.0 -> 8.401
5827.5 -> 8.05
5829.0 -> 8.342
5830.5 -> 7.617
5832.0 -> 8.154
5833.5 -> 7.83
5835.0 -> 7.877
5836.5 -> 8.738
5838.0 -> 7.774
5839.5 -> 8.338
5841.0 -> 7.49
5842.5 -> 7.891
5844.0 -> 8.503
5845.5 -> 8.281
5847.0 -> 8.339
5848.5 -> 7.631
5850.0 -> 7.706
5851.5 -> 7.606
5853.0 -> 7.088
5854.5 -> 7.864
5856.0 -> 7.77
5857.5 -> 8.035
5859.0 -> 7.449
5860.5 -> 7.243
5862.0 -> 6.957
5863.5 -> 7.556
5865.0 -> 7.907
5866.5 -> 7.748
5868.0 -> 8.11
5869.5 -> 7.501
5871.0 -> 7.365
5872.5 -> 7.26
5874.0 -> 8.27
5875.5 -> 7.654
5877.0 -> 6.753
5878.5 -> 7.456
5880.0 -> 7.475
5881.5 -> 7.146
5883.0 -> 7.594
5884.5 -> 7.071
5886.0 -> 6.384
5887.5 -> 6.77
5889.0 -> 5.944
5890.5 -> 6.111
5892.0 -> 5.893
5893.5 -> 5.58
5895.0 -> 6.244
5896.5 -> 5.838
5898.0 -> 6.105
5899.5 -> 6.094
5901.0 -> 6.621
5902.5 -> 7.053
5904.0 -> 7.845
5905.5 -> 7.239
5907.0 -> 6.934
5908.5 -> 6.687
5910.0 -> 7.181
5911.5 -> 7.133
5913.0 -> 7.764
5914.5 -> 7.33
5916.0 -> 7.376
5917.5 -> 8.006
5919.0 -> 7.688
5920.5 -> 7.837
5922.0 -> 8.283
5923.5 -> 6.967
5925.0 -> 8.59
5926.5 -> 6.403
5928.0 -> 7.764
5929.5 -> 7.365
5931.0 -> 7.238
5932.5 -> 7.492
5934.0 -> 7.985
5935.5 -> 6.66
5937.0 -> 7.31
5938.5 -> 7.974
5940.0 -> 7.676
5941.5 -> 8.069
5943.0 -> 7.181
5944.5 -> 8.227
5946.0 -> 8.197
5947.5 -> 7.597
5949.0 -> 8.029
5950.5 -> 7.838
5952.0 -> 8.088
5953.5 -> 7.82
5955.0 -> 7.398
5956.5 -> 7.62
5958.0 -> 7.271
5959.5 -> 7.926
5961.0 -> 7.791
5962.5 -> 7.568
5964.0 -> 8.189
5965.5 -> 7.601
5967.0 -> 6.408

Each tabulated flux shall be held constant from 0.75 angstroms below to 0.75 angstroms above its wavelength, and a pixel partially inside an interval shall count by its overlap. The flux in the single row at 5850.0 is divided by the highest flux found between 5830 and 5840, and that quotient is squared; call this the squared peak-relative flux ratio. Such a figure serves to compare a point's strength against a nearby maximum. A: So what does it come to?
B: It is 0.78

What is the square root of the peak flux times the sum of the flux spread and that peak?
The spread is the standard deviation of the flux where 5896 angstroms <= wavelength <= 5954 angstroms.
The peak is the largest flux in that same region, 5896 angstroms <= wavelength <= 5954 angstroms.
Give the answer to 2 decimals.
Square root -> 8.91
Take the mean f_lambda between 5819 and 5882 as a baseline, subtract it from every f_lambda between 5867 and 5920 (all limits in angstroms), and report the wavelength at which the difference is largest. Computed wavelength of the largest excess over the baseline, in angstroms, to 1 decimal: 5874.0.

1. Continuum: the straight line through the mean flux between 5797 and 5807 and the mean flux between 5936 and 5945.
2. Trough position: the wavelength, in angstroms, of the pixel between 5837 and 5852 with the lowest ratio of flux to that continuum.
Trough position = 5841.0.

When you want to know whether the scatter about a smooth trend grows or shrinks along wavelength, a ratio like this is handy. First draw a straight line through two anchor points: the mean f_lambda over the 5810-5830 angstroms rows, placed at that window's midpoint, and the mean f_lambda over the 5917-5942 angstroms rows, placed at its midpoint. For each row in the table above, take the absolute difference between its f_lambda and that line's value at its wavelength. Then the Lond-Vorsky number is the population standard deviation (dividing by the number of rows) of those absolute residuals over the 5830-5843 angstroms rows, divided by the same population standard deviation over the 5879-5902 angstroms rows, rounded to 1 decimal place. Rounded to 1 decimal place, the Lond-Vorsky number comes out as 0.3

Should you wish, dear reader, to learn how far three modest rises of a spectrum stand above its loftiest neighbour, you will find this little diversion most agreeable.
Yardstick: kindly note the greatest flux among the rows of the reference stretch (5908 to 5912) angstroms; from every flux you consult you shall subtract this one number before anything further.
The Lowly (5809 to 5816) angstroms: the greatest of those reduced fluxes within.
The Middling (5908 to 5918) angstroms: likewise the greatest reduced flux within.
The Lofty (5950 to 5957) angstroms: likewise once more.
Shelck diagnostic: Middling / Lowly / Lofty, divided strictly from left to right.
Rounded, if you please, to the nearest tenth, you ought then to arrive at 0.6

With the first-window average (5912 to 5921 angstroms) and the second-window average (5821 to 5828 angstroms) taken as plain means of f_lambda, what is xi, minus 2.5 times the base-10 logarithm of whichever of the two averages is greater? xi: -2.30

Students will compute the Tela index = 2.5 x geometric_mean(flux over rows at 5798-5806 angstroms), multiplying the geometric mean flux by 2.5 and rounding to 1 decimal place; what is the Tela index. 19.9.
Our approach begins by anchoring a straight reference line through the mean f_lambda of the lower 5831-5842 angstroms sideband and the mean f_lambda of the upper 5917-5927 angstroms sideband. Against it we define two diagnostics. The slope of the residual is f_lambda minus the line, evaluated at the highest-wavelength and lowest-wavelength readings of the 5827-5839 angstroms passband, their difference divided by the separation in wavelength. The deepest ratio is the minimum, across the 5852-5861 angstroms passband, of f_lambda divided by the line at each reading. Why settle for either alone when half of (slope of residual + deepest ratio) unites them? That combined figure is 0.434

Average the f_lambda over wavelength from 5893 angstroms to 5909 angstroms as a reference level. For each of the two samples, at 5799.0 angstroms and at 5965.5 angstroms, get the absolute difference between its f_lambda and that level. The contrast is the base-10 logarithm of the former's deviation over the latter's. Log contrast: 0.10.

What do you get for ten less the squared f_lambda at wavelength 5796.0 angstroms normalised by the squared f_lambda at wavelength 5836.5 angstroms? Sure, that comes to 9.23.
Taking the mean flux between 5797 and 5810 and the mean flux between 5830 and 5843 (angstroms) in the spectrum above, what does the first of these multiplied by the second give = 64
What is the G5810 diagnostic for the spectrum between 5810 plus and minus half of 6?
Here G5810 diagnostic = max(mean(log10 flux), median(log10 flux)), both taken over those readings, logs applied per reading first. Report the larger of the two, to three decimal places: 0.896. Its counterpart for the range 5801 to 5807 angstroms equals 0.904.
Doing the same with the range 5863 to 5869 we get 0.894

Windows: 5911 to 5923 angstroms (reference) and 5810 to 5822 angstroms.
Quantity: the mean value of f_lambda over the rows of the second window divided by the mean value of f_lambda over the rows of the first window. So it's 1.06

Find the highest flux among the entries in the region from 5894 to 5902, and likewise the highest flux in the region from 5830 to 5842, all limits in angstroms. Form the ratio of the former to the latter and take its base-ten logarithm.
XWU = -0.12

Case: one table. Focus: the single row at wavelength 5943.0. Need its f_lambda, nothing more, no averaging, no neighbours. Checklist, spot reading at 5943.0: 7.181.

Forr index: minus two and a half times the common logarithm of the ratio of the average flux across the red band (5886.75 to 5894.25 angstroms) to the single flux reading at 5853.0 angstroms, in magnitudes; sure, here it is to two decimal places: 0.17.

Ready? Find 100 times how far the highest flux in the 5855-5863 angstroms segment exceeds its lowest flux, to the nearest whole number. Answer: 108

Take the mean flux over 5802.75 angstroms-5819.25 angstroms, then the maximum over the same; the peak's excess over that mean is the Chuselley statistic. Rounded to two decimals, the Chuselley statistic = 0.65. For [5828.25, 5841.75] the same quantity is 0.72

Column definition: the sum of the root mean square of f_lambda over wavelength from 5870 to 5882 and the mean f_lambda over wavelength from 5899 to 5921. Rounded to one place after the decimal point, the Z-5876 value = 14.7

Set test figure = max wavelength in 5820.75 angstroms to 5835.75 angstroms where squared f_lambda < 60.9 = 5830.5 angstroms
